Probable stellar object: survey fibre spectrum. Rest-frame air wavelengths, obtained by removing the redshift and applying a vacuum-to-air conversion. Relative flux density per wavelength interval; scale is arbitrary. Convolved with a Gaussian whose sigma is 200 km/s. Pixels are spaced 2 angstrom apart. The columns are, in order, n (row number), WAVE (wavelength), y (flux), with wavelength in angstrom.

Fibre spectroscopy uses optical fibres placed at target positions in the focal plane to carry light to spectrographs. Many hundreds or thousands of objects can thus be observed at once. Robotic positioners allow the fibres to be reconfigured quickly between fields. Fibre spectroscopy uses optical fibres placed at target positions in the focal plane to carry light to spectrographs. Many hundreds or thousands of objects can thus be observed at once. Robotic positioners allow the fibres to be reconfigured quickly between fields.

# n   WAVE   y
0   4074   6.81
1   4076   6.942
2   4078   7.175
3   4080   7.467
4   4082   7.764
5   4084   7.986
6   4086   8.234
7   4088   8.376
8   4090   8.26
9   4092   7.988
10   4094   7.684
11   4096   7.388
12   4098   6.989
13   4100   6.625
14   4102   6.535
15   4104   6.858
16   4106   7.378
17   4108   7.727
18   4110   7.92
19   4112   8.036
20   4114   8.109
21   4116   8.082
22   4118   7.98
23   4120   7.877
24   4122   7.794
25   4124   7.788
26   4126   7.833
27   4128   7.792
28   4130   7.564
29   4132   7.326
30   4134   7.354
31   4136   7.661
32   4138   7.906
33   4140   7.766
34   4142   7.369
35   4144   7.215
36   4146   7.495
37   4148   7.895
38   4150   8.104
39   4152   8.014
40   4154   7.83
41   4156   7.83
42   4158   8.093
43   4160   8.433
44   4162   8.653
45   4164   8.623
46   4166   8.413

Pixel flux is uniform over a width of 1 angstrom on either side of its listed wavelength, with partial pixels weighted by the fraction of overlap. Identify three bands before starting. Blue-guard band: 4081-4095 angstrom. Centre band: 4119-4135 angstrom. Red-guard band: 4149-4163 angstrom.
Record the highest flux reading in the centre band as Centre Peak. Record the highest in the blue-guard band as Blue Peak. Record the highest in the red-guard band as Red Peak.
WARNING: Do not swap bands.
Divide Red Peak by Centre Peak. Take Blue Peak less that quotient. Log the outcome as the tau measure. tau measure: 7.28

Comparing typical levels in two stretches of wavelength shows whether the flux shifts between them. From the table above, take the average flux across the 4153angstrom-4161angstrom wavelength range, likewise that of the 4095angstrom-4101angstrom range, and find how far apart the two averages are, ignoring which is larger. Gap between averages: 1.05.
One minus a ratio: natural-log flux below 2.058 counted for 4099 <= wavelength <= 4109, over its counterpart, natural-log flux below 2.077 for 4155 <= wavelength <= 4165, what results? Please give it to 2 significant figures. -4.0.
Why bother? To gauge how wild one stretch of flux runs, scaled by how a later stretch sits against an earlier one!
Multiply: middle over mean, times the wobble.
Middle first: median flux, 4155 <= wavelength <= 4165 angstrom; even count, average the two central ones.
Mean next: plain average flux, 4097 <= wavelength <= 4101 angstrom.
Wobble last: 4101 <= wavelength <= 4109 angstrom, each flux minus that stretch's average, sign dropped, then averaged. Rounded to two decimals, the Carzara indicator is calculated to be 0.53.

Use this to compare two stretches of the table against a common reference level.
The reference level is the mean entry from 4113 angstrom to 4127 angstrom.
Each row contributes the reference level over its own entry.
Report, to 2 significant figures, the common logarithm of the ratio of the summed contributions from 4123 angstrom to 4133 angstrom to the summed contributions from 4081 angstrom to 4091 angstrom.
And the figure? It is 0.025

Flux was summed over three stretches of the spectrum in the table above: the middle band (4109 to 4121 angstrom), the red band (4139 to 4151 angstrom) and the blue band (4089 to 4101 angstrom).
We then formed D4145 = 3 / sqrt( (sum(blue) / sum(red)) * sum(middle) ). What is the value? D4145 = 0.437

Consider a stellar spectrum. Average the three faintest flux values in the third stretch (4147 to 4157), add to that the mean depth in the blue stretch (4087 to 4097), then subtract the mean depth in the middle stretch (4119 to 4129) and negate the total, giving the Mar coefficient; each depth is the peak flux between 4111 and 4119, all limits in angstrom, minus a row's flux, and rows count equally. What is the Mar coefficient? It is -7.73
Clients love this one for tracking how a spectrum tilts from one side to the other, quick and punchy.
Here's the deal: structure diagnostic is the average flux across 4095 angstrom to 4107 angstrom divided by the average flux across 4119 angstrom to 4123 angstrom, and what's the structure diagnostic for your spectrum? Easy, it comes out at 0.89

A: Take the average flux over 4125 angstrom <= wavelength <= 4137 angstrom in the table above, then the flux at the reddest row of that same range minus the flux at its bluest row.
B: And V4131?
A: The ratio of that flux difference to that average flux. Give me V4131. -0.023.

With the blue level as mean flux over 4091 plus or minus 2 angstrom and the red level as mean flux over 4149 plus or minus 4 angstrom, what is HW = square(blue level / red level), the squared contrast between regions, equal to 1.06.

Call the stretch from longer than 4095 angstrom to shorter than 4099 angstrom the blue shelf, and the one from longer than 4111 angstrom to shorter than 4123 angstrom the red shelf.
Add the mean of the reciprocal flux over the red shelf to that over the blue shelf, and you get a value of 0.265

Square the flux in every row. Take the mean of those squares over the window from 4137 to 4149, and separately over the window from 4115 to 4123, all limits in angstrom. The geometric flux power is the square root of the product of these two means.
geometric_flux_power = 60.4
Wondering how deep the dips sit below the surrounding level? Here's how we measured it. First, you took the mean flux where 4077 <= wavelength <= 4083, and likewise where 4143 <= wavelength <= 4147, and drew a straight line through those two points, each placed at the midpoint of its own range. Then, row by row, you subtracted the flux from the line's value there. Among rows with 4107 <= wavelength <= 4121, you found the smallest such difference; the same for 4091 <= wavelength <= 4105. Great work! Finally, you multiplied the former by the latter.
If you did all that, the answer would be 0.38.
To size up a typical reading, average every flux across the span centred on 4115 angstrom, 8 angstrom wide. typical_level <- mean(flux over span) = 8.05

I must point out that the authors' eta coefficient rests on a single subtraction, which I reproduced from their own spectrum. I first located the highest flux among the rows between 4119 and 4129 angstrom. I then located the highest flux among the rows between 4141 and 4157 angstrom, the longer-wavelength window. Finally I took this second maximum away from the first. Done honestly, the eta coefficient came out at -0.23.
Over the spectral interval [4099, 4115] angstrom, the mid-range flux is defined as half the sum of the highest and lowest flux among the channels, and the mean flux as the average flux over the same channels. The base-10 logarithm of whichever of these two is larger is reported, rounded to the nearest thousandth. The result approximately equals 0.869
